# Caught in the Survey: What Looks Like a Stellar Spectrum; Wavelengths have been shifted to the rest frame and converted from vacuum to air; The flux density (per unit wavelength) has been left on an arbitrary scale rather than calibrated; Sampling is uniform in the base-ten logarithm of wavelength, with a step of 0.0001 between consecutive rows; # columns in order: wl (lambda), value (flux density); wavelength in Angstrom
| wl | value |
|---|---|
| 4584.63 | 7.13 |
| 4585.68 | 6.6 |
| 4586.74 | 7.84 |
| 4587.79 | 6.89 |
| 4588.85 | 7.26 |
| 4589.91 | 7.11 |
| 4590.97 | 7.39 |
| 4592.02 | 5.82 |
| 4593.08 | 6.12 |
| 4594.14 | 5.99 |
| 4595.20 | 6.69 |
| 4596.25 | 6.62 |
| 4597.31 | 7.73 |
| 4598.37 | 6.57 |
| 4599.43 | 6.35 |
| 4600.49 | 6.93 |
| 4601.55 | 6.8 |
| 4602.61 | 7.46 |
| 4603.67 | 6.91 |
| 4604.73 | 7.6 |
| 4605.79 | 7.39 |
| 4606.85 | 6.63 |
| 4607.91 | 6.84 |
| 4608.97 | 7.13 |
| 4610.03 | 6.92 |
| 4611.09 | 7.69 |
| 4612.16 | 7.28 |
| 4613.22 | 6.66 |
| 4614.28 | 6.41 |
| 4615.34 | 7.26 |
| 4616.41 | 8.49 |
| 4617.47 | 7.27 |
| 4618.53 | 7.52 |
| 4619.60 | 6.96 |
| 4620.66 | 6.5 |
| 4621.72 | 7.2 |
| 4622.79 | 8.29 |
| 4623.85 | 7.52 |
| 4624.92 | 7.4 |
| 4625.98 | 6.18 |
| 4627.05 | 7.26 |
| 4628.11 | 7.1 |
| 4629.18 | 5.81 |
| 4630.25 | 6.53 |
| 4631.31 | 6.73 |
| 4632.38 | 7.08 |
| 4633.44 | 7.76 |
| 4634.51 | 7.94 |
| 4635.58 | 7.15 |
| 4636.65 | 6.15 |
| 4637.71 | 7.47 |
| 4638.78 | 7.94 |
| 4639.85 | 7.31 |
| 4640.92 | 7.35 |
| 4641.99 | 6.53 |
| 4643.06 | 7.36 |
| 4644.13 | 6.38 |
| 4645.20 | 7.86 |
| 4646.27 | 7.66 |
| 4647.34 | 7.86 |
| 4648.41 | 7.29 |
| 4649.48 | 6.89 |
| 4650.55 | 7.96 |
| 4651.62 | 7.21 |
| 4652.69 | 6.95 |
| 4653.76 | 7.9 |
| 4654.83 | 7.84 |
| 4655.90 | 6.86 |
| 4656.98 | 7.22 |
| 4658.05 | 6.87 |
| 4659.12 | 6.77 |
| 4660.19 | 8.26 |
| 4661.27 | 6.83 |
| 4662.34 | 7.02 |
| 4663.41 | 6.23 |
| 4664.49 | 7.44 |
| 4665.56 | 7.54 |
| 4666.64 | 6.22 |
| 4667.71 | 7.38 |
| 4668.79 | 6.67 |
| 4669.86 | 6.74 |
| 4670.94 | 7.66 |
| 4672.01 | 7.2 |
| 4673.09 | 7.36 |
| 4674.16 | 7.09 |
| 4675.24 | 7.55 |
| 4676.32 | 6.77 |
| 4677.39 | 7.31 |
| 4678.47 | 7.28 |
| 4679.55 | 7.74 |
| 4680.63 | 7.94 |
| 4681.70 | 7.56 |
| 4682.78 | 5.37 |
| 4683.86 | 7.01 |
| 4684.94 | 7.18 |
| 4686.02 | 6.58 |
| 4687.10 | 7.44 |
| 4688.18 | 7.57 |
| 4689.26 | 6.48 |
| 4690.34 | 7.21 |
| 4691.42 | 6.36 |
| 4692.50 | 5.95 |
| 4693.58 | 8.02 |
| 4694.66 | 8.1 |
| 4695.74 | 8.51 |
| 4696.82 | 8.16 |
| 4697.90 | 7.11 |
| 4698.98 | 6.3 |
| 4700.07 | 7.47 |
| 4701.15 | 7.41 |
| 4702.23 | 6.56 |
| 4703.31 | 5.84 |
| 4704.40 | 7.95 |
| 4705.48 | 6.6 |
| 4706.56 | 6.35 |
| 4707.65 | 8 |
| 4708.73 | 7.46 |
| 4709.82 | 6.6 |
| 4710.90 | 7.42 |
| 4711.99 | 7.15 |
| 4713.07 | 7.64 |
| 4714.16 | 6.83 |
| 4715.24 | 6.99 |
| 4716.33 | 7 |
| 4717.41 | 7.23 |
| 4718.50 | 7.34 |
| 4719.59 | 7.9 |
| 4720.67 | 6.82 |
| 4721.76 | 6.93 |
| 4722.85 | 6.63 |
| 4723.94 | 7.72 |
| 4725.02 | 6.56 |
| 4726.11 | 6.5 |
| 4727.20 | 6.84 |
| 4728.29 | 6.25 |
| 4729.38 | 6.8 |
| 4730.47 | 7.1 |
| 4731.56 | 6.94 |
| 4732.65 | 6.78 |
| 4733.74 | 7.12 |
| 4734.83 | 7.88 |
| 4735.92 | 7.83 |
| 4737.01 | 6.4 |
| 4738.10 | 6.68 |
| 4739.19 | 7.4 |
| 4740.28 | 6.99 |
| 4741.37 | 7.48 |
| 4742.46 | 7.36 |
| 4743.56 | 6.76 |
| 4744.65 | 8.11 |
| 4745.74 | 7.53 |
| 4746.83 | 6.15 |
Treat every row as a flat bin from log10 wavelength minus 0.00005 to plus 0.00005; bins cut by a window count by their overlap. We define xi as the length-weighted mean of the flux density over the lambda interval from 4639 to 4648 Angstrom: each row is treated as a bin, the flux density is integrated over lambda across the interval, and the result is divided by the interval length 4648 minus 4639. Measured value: 7.31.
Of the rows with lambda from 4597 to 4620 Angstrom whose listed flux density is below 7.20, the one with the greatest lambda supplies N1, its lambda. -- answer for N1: 4619.60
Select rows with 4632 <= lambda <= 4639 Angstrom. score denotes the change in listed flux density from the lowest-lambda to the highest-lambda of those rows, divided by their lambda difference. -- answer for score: 0.13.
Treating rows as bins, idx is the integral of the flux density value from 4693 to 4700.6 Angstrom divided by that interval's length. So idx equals 7.66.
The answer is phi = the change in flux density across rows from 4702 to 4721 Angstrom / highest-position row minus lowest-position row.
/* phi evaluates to 0.3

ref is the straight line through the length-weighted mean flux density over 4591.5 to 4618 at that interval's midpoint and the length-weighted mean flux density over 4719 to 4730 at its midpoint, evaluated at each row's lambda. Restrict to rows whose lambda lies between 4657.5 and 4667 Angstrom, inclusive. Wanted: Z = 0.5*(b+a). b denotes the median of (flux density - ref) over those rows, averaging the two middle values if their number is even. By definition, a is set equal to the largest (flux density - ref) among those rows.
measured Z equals 0.64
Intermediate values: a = 1.34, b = -0.05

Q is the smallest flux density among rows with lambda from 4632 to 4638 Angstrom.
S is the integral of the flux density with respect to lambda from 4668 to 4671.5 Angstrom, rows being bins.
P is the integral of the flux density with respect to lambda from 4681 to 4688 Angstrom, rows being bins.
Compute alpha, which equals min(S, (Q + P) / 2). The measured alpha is 25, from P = 48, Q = 6.15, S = 25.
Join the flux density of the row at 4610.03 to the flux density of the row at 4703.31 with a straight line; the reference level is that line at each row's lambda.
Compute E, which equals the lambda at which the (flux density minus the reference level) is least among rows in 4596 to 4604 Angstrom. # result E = 4599.43 Angstrom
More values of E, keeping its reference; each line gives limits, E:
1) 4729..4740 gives 4737.01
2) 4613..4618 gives 4614.28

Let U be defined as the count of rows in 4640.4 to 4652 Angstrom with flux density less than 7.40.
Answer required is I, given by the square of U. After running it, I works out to 49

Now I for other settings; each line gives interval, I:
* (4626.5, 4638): 64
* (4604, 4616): 81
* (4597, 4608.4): 64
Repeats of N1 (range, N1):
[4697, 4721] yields 4720.67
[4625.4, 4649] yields 4644.13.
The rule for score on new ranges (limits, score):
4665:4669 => -0.27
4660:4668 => -0.12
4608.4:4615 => -0.14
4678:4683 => -0.44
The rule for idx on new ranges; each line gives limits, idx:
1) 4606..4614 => 7.02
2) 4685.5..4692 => 6.93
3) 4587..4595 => 6.69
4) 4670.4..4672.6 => 7.43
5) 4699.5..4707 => 6.89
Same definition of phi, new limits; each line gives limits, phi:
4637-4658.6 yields -0.6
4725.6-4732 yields 0.4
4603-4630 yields -1.1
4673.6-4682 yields 0.5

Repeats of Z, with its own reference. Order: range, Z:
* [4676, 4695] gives 0.76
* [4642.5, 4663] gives 0.82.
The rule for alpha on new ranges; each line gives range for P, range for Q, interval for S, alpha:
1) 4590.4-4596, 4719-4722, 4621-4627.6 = 21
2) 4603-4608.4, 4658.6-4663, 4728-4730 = 13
